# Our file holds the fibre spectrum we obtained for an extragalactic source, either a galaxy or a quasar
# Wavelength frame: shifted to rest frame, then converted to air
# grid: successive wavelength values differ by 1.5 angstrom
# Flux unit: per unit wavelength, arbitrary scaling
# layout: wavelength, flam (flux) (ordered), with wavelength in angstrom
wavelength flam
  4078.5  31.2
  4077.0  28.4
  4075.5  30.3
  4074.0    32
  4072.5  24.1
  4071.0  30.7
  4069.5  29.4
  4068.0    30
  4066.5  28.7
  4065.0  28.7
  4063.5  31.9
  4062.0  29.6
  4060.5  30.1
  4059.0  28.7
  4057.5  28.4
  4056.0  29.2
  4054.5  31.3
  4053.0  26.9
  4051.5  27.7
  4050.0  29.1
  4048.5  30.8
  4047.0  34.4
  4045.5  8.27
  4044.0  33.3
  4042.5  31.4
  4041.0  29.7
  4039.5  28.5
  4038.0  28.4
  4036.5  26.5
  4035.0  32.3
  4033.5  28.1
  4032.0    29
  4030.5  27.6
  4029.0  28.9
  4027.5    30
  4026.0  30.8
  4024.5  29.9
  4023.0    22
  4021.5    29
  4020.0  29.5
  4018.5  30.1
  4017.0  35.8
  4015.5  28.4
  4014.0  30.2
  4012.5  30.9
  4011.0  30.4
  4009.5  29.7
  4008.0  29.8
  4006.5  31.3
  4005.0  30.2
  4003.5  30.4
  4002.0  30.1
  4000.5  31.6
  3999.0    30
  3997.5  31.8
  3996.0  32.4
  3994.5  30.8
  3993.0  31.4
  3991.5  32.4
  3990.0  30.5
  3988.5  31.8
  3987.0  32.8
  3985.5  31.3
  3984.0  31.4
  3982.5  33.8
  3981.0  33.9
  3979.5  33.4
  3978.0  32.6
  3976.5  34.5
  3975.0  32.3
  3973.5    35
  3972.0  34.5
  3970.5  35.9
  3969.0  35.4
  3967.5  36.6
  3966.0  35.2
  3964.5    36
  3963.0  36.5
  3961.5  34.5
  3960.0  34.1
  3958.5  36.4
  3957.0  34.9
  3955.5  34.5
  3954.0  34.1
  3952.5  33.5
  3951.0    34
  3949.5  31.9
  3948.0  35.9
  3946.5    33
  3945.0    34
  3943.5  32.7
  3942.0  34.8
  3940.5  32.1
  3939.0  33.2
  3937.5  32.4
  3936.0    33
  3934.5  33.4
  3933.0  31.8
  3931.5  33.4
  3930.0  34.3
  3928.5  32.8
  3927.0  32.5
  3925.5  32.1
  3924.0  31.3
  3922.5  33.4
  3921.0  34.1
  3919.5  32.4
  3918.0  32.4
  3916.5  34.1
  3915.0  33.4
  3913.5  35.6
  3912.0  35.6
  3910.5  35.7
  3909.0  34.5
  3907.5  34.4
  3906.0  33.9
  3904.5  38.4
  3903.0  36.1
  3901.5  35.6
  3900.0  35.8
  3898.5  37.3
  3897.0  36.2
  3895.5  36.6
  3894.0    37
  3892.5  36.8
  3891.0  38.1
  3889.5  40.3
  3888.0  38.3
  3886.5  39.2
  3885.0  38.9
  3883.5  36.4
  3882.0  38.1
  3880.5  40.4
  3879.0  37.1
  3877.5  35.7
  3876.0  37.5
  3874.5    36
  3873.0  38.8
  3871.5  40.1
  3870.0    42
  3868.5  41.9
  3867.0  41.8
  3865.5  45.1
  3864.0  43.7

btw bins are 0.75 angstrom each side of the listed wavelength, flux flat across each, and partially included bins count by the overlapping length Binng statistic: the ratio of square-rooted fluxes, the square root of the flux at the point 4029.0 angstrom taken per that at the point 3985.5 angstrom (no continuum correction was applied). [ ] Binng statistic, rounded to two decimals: 0.96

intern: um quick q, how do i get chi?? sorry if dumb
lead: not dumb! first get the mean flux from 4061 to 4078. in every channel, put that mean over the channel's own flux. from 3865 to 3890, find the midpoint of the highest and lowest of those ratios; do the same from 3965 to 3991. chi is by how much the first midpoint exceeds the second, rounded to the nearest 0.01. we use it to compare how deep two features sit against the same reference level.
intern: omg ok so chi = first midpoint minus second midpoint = -0.15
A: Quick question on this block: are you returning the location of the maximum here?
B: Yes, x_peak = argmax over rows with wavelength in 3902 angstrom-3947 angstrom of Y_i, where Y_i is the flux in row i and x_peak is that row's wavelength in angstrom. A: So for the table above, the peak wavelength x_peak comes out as 3904.5 angstrom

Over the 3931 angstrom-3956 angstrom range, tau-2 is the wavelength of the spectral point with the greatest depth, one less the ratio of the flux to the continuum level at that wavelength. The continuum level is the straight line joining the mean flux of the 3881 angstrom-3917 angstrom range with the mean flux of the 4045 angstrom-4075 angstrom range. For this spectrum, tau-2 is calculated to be 3933.0 angstrom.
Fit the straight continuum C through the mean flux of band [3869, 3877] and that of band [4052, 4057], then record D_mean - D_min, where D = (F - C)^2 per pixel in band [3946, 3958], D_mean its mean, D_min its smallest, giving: 1.9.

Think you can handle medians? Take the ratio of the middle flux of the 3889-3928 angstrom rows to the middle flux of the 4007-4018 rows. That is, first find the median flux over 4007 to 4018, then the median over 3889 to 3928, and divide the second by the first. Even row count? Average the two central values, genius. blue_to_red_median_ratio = 1.18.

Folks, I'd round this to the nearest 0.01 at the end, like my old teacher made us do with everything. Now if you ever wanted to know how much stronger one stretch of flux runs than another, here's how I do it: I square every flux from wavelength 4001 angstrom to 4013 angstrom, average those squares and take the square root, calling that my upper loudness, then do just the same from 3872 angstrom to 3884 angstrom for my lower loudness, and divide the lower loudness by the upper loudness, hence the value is 1.24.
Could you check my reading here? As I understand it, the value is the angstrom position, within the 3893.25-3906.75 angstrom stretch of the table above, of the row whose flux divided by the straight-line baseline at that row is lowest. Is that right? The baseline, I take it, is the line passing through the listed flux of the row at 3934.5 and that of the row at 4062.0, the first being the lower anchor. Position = 3906.0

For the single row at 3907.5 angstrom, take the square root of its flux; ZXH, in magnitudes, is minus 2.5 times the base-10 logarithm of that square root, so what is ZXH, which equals -1.92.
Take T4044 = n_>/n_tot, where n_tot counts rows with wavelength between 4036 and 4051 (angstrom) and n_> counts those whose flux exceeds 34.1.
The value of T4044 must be 0.10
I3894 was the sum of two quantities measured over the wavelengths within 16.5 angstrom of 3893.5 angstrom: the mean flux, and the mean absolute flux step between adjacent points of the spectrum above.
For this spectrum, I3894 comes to 38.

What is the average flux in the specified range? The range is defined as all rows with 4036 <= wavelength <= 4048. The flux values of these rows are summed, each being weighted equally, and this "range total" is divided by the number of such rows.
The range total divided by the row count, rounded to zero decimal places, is 28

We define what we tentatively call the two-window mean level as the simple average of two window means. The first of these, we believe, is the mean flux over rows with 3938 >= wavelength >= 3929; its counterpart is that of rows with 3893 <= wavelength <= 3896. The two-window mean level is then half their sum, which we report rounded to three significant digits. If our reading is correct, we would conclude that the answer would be 34.9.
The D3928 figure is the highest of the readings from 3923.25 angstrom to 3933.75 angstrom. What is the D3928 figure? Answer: 34.3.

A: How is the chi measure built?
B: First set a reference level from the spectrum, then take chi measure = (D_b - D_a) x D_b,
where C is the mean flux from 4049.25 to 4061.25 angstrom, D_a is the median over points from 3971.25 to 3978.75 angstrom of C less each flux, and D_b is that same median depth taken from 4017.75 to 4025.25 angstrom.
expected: -3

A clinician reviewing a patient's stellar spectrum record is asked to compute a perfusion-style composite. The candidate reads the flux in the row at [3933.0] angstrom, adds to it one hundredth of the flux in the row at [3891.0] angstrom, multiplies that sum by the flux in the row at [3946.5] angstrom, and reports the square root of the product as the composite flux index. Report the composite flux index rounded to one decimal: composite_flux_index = 32.6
